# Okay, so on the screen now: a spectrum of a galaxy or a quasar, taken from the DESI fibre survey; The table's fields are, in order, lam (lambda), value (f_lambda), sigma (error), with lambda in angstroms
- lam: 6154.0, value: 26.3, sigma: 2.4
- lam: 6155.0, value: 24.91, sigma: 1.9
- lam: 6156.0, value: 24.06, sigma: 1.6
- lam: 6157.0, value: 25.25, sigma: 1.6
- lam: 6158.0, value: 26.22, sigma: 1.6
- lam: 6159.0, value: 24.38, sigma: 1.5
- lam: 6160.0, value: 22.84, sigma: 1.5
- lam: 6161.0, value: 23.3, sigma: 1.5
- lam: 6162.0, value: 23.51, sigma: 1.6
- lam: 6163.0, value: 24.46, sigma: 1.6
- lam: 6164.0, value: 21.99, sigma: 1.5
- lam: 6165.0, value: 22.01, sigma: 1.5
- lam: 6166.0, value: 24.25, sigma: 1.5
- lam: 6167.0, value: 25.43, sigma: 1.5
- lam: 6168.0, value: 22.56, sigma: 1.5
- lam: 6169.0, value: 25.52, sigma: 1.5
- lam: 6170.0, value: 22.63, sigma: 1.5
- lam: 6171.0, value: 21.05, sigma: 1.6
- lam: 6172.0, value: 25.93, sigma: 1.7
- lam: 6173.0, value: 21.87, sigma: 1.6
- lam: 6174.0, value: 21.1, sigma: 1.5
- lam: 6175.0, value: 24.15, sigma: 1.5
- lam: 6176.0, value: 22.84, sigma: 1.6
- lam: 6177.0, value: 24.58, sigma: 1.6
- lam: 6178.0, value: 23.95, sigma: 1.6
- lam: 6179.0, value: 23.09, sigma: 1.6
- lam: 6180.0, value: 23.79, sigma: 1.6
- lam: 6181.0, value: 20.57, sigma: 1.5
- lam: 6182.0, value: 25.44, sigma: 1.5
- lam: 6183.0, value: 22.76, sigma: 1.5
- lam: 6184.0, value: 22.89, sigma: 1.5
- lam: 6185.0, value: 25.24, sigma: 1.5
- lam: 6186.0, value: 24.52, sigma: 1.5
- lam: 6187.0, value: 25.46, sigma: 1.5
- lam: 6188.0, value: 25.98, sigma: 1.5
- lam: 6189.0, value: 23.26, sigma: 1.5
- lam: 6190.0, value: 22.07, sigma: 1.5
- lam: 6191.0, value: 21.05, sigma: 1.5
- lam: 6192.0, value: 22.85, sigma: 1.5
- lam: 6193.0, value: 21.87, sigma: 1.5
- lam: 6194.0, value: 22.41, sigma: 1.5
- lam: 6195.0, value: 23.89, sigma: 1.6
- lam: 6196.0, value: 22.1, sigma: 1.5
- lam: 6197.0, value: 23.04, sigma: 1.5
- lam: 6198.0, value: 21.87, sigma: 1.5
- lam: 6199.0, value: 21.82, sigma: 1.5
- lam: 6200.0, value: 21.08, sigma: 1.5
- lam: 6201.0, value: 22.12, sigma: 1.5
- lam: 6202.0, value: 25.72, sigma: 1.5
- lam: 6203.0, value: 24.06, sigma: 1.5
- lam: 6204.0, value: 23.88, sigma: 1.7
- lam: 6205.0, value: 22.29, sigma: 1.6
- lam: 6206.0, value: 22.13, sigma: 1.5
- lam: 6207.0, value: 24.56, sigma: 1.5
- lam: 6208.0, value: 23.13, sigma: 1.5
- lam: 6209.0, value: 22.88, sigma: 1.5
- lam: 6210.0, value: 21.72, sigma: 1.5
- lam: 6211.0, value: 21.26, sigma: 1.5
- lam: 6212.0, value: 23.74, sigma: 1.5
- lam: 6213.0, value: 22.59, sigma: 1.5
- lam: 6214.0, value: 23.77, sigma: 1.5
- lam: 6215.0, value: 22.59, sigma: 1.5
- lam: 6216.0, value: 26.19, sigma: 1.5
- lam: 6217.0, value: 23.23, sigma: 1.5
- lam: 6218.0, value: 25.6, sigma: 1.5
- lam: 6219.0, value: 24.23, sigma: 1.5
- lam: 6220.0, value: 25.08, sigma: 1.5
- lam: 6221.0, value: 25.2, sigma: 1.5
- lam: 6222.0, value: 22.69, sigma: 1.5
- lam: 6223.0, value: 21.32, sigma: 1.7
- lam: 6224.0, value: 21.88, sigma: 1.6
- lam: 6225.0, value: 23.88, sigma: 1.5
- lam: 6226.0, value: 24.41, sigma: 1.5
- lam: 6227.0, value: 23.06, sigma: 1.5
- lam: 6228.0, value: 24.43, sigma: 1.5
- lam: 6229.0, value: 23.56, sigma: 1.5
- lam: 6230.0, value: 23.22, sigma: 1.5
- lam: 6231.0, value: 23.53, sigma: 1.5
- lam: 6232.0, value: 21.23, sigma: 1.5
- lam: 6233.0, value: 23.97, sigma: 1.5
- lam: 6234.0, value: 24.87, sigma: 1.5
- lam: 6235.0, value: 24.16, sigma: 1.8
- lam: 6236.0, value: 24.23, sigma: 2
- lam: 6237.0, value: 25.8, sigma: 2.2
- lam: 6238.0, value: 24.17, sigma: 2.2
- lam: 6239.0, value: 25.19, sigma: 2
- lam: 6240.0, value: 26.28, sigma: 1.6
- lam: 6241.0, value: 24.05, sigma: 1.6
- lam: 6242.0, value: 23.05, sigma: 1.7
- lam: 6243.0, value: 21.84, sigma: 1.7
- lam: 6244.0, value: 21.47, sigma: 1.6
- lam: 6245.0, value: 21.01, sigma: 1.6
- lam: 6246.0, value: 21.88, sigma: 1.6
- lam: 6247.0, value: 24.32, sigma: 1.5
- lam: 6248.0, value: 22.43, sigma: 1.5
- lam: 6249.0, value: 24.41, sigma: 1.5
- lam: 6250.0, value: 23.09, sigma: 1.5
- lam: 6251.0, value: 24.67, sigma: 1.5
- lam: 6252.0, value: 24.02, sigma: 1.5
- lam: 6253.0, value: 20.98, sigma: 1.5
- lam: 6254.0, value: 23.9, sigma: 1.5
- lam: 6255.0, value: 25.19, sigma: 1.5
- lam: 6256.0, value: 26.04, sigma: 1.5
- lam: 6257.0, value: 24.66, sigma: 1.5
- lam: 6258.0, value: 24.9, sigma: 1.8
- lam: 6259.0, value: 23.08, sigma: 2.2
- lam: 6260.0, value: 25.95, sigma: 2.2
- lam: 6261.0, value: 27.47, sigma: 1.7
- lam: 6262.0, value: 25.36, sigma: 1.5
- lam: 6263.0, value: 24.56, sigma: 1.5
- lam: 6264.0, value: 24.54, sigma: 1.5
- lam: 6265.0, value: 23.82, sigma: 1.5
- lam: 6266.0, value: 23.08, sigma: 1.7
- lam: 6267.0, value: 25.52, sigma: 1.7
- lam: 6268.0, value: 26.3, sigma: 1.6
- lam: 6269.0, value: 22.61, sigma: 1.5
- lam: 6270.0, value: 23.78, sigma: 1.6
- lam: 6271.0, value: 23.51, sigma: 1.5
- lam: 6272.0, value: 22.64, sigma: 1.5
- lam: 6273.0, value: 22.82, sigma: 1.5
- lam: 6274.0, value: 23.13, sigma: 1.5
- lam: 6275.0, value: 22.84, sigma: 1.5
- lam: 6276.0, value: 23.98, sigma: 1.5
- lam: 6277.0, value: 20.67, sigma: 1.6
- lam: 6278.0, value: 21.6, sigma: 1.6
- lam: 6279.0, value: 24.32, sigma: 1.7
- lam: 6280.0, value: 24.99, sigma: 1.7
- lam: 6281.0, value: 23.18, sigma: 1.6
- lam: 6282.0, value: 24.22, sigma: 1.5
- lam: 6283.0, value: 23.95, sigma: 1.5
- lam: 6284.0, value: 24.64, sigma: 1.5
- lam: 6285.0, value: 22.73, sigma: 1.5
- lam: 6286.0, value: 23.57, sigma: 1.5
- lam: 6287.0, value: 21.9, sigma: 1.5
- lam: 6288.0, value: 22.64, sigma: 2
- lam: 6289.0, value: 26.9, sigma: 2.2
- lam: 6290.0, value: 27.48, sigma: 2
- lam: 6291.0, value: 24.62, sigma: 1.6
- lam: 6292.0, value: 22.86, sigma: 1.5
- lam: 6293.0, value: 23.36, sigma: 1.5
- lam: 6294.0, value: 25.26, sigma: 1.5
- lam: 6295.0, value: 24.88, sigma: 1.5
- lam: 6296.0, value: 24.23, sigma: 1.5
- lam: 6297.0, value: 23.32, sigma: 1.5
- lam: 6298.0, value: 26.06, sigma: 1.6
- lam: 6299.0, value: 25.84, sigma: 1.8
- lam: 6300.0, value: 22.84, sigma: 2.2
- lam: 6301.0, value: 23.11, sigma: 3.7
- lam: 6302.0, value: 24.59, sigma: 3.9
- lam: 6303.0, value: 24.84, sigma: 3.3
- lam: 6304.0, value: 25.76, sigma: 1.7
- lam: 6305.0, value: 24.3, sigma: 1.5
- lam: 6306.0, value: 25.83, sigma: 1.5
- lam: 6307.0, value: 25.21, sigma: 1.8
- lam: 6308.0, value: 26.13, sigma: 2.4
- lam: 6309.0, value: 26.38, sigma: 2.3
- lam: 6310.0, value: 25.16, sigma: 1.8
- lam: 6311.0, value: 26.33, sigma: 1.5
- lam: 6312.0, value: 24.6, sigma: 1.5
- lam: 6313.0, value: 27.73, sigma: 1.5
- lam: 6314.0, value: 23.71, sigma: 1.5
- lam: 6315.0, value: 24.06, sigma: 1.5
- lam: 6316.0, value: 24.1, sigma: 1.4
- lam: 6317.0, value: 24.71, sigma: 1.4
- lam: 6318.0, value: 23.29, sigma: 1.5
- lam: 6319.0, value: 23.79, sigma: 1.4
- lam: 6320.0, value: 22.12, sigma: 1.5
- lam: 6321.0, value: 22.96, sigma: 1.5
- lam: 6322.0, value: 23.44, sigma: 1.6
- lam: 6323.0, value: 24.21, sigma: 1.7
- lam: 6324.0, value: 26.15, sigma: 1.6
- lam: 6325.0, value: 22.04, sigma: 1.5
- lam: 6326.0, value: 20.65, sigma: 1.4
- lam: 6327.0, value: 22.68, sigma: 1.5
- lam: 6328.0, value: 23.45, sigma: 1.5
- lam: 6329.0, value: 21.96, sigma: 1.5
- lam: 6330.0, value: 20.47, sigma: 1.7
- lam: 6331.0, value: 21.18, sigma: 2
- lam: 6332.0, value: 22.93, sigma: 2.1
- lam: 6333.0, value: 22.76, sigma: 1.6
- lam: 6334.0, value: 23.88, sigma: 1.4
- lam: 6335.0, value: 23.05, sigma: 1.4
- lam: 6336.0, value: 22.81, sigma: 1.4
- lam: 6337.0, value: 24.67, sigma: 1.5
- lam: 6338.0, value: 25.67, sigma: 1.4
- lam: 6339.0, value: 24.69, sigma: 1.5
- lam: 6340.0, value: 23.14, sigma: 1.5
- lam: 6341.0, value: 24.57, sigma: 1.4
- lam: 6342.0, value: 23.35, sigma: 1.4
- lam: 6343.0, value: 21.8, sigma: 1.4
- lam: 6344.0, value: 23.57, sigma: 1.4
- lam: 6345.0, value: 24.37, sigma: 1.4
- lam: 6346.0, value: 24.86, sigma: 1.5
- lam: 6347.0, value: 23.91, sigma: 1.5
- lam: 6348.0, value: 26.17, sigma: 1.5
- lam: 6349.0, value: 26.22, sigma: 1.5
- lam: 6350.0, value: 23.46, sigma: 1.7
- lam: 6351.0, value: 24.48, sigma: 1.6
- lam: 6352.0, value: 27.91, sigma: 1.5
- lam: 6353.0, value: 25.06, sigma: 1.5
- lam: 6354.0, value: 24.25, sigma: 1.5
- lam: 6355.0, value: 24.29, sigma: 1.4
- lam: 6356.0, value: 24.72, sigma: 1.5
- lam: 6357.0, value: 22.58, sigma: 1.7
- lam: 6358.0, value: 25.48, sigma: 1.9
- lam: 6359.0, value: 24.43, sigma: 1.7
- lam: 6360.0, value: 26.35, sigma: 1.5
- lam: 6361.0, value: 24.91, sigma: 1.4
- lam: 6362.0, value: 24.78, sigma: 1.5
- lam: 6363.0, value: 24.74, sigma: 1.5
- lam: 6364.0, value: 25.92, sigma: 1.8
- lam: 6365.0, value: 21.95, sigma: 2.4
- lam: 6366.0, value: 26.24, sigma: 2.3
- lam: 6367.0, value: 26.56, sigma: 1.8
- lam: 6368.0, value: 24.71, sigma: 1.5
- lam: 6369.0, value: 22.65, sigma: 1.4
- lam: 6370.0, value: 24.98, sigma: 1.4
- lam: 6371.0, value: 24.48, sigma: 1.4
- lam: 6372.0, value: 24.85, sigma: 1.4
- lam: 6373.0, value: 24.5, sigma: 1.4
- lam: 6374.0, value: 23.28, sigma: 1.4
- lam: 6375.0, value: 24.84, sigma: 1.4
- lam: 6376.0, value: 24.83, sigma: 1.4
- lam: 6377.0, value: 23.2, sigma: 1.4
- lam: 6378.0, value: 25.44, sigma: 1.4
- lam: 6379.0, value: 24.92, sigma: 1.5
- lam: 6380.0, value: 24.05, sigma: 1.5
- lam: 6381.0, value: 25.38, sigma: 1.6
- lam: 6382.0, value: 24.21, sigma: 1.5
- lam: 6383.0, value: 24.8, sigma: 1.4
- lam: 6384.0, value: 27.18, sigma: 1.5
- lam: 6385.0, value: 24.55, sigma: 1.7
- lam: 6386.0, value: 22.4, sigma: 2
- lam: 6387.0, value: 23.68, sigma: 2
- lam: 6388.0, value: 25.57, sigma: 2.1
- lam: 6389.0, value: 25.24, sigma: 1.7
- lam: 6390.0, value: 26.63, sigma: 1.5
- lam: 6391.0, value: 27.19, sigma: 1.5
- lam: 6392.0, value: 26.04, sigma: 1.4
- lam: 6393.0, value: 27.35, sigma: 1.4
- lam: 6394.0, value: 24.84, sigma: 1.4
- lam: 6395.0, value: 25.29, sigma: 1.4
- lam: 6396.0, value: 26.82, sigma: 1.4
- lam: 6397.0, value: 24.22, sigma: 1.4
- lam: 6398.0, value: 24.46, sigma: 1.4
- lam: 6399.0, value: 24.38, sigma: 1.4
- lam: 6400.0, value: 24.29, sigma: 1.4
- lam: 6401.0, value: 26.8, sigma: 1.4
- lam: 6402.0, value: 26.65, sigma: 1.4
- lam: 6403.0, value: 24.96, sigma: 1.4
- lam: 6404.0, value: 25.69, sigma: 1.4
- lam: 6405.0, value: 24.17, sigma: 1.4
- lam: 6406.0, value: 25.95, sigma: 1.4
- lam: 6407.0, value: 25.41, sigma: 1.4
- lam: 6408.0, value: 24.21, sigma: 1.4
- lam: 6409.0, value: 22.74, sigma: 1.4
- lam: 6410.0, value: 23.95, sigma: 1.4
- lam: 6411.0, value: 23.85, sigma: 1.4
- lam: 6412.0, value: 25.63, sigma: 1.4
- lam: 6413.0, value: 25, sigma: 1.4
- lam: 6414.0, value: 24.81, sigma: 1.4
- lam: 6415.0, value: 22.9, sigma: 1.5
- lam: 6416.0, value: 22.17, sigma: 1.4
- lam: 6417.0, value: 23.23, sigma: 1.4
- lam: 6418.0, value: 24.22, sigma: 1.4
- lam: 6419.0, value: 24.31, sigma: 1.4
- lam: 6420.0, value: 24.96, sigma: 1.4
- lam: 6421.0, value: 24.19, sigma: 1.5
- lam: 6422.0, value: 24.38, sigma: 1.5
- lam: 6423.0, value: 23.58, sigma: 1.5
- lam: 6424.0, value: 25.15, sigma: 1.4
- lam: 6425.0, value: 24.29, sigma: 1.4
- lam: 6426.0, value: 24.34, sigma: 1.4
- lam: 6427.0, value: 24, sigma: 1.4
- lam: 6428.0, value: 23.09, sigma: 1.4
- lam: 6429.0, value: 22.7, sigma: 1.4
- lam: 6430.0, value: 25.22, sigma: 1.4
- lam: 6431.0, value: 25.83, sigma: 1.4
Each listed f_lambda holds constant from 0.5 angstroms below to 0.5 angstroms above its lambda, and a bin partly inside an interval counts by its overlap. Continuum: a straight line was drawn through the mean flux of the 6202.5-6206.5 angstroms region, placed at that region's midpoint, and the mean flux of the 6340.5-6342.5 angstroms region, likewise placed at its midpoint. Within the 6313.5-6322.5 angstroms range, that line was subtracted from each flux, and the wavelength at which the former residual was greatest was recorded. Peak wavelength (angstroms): 6317.0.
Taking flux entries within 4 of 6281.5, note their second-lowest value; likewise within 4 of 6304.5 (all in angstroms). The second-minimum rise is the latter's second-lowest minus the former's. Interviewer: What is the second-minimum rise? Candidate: 1.6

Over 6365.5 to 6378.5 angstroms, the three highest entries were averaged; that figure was 26.1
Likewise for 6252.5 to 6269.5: 26.6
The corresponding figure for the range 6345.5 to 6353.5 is 26.8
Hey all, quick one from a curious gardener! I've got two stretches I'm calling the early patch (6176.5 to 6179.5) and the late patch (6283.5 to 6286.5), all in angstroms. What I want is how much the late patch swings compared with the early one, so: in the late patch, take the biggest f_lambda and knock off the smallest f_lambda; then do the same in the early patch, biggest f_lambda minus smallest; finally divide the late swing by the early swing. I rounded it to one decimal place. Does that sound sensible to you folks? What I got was 1.3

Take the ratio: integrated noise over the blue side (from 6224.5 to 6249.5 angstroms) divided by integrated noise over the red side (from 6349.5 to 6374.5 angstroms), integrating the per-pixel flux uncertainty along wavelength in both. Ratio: 1.02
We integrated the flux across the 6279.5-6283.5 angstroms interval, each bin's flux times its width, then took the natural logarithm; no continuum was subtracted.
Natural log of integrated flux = 4.57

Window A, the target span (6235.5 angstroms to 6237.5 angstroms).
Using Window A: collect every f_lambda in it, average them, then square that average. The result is 626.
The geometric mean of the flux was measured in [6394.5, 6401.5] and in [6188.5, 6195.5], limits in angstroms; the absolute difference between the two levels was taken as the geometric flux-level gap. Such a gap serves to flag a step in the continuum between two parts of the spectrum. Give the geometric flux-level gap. 2.7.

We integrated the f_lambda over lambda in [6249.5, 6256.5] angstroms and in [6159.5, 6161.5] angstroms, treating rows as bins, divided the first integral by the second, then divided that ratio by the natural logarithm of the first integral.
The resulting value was 0.71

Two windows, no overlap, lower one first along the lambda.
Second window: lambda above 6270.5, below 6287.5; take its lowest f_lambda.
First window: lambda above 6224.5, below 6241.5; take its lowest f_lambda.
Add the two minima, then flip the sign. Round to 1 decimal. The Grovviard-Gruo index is -41.9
